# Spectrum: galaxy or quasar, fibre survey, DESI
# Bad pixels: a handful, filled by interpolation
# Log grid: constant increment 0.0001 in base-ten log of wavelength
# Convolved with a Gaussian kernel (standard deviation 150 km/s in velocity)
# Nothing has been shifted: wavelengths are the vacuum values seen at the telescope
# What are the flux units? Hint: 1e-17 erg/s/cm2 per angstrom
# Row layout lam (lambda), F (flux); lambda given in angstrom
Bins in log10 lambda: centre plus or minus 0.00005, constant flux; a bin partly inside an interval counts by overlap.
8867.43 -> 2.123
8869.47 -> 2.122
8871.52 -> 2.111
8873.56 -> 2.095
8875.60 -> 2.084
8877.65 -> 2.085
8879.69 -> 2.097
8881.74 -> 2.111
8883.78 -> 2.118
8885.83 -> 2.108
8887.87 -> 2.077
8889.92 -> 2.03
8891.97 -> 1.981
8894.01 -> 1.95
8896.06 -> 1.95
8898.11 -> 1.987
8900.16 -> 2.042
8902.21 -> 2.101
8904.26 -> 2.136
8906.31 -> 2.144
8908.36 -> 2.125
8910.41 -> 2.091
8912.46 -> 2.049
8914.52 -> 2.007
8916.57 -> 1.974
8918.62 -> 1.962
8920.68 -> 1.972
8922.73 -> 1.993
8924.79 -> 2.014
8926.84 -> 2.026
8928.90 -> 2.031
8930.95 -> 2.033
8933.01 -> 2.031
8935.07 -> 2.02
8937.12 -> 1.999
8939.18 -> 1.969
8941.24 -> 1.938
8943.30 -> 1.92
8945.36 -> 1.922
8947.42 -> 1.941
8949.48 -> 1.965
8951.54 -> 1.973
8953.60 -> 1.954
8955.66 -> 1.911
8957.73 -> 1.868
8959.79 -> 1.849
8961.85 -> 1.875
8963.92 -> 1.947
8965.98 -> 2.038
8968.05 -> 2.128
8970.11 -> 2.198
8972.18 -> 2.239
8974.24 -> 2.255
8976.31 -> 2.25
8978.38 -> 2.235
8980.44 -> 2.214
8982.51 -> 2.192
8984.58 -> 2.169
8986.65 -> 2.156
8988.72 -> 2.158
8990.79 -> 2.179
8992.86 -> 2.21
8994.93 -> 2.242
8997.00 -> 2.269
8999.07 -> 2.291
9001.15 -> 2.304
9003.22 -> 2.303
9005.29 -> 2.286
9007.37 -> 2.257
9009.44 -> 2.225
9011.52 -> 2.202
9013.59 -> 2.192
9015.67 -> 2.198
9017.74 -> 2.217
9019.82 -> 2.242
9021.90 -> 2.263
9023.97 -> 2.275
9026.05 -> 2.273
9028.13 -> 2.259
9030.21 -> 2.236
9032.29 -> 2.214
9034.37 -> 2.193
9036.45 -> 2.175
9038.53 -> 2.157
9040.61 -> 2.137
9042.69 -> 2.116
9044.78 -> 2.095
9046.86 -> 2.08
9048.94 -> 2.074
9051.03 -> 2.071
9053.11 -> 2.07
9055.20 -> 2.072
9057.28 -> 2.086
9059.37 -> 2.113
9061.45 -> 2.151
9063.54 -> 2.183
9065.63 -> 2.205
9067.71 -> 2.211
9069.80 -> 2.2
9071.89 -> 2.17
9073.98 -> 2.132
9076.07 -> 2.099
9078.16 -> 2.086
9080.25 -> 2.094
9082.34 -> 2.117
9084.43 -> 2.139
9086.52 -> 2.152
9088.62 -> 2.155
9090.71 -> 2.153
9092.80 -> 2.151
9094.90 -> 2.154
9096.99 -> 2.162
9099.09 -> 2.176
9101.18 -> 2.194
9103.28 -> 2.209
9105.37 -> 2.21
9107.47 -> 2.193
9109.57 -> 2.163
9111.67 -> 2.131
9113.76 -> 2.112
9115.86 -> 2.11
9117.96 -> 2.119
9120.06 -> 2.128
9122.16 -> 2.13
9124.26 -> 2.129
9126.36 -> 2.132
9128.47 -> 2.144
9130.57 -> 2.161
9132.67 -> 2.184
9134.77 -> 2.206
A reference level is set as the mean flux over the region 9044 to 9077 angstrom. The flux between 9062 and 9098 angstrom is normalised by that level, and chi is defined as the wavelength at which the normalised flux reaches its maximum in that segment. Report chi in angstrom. 9067.71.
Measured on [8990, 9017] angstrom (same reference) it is 9001.15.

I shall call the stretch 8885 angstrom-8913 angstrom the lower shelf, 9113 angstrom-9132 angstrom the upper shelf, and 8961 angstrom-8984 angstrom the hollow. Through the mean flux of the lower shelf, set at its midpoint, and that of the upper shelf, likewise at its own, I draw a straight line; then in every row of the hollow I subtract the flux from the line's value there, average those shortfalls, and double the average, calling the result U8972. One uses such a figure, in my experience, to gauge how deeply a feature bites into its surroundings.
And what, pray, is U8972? -0.13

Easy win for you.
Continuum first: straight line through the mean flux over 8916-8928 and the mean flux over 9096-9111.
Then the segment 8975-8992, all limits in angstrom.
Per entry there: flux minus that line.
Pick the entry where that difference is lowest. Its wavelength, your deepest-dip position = 8988.72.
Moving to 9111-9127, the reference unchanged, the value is 9115.86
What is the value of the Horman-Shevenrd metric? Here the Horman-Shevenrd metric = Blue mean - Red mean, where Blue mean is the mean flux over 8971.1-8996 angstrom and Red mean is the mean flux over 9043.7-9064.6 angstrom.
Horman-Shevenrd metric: 0.11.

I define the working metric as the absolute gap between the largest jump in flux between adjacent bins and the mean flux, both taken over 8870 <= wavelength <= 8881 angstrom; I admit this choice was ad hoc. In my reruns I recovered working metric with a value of 2.08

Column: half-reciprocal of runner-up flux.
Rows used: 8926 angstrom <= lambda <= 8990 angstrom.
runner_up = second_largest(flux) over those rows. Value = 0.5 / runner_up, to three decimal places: 0.222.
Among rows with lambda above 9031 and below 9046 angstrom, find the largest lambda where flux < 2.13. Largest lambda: 9044.78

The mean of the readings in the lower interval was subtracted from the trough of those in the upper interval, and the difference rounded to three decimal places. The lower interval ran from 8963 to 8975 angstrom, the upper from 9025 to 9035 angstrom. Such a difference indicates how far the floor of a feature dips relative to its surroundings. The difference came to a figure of 0.059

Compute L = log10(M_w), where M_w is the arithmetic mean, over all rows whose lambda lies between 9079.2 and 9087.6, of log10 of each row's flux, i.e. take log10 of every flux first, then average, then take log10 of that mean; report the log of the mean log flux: -0.485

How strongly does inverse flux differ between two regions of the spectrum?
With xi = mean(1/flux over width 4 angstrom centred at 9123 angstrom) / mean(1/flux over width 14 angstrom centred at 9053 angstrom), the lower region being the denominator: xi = 0.98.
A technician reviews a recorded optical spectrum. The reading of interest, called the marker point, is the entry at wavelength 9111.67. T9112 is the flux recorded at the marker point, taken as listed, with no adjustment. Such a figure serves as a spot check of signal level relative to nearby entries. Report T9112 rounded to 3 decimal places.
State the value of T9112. 2.131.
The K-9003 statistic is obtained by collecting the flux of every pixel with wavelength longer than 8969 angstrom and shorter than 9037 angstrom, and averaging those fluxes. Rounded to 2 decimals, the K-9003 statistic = 2.23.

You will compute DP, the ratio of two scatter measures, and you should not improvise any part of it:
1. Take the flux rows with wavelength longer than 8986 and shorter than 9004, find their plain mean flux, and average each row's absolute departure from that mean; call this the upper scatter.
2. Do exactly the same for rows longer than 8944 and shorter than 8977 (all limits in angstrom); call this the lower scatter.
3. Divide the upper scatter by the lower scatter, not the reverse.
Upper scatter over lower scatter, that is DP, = 0.42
